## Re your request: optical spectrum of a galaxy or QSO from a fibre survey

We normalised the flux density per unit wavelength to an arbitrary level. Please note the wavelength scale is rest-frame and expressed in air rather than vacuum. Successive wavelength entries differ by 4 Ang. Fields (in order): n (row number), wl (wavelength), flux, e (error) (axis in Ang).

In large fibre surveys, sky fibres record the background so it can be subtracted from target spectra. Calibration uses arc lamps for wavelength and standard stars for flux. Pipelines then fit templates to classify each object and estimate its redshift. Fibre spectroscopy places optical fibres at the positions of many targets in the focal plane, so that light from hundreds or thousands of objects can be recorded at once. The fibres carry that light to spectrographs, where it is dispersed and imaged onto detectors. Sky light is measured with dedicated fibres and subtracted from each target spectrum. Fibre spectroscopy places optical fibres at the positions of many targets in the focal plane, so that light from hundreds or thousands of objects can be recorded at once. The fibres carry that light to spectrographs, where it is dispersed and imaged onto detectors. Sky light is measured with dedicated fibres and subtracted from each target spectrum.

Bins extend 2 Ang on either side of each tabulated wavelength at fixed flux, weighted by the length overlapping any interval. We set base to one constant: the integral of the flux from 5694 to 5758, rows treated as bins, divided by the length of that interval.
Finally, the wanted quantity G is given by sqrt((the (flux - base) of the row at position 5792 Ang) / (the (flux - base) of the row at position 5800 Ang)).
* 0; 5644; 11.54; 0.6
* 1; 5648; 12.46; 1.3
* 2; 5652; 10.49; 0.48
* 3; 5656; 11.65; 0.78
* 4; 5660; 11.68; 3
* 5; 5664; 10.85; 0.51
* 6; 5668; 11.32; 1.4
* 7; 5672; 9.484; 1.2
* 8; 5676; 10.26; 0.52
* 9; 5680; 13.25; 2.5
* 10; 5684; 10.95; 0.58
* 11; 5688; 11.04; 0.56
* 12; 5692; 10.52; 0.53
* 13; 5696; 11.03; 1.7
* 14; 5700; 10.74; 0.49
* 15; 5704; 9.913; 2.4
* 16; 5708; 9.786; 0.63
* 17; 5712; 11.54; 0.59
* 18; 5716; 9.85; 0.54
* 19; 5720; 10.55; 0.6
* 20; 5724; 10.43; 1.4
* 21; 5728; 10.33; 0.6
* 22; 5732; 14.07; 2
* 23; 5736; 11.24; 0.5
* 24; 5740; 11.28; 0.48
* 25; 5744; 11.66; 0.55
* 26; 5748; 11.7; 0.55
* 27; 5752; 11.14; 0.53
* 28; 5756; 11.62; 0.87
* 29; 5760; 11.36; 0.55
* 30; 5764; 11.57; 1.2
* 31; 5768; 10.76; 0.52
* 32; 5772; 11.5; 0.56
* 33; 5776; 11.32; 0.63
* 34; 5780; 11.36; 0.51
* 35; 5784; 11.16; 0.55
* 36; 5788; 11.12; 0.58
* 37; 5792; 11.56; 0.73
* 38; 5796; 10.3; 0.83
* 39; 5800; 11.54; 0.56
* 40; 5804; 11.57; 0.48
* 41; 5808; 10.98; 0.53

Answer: 1.0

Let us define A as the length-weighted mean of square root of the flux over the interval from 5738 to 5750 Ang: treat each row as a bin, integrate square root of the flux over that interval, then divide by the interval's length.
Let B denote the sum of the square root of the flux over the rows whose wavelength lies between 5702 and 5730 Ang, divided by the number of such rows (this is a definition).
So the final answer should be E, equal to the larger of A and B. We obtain 3.40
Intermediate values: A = 3.40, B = 3.21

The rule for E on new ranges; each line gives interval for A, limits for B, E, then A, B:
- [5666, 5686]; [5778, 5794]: 3.36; 3.32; 3.36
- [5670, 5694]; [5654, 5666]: 3.37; 3.30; 3.37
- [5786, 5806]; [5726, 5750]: 3.42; 3.35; 3.42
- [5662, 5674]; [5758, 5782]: 3.36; 3.25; 3.36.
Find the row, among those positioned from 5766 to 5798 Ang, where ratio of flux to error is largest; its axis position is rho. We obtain 5780 Ang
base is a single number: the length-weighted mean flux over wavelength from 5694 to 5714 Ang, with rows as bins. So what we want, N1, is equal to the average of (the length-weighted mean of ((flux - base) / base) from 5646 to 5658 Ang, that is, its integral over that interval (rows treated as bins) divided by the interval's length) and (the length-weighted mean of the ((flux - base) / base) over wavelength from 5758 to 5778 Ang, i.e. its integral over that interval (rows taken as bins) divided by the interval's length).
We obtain 0.077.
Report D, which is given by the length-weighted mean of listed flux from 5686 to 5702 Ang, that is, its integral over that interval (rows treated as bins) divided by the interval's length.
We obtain 10.8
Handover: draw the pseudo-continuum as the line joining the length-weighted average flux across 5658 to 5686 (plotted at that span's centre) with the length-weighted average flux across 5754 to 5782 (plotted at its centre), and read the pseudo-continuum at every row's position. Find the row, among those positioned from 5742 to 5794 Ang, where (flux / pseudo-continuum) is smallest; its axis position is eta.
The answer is 5768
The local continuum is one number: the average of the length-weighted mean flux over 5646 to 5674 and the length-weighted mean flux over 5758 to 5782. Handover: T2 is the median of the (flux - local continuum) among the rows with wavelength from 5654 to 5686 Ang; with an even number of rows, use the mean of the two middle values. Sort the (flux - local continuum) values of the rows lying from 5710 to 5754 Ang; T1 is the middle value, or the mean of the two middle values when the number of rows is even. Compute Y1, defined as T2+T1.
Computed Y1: -0.07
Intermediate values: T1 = 0.02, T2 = -0.09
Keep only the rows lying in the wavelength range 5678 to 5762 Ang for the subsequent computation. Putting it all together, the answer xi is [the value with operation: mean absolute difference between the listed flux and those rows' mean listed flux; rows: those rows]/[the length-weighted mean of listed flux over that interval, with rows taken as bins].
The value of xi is 0.06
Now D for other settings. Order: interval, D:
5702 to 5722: 10.3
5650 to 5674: 10.9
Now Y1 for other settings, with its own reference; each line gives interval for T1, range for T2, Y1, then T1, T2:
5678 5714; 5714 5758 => -0.26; -0.27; 0.02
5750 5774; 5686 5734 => -0.48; 0.21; -0.69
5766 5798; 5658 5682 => -0.12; 0.02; -0.14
